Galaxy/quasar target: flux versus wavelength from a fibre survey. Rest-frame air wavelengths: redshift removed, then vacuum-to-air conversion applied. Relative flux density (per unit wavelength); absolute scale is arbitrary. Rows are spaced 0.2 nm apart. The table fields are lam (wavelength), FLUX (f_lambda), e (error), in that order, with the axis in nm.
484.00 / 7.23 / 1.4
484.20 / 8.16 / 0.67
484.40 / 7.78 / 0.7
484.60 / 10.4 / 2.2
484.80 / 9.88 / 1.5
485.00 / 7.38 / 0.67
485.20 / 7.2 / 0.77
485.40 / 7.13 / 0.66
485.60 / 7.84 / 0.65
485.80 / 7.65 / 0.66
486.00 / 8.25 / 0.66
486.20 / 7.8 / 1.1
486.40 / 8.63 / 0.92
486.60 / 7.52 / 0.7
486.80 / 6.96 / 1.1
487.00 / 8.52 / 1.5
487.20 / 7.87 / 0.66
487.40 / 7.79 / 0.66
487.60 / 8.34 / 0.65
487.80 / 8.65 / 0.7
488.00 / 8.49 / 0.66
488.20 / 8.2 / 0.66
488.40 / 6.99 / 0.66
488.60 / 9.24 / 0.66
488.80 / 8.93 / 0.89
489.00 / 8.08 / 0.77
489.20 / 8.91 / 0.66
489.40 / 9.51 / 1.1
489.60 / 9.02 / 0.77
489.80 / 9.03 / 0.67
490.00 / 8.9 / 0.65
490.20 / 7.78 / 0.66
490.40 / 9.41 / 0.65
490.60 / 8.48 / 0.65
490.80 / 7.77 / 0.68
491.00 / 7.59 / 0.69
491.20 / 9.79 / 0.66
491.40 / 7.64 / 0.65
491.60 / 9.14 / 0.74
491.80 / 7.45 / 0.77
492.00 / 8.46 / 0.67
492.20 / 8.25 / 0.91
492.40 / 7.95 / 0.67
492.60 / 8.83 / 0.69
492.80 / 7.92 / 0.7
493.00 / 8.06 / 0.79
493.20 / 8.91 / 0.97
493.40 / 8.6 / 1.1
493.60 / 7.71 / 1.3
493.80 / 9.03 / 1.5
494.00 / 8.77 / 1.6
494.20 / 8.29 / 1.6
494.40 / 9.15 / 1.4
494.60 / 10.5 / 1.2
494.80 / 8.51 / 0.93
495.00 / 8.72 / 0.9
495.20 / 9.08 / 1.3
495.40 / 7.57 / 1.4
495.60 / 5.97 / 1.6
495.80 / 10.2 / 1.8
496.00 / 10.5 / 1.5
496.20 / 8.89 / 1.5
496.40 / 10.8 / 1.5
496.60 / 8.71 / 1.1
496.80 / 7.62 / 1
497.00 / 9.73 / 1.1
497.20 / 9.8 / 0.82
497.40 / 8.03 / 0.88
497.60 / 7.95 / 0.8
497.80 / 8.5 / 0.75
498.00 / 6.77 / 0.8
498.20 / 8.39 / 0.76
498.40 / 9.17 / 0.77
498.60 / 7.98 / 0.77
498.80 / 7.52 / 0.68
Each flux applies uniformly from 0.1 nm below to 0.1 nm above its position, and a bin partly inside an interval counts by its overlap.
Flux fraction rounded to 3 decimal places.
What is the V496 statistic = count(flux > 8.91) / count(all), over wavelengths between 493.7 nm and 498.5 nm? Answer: 0.417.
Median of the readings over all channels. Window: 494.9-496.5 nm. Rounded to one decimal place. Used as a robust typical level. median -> 9.0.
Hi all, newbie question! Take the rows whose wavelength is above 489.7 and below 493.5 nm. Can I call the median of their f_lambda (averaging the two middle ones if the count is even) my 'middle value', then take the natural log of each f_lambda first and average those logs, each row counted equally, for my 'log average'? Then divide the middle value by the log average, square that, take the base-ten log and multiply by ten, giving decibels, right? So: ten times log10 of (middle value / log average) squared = 12.0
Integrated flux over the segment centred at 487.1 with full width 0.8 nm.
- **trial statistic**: 6.23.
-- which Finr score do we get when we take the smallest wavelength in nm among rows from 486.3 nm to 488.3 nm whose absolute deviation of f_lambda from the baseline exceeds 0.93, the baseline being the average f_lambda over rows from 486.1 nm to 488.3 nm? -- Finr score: 486.80 nm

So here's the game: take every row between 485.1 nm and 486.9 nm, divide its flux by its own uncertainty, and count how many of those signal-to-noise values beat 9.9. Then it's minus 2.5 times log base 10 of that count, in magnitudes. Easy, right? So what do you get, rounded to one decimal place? -1.7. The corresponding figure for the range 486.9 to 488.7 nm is -2.3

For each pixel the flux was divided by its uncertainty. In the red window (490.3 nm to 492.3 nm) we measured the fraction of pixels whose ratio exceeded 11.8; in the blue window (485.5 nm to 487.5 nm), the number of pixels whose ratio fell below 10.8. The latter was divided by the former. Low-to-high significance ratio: 10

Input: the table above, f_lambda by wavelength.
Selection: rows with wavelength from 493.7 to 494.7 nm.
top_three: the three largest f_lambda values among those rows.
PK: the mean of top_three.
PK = 9.6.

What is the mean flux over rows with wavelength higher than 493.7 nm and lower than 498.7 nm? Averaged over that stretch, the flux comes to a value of 8.7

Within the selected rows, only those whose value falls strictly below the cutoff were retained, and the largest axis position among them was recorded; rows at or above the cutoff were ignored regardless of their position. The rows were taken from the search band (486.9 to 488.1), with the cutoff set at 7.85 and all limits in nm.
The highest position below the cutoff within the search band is 487.40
